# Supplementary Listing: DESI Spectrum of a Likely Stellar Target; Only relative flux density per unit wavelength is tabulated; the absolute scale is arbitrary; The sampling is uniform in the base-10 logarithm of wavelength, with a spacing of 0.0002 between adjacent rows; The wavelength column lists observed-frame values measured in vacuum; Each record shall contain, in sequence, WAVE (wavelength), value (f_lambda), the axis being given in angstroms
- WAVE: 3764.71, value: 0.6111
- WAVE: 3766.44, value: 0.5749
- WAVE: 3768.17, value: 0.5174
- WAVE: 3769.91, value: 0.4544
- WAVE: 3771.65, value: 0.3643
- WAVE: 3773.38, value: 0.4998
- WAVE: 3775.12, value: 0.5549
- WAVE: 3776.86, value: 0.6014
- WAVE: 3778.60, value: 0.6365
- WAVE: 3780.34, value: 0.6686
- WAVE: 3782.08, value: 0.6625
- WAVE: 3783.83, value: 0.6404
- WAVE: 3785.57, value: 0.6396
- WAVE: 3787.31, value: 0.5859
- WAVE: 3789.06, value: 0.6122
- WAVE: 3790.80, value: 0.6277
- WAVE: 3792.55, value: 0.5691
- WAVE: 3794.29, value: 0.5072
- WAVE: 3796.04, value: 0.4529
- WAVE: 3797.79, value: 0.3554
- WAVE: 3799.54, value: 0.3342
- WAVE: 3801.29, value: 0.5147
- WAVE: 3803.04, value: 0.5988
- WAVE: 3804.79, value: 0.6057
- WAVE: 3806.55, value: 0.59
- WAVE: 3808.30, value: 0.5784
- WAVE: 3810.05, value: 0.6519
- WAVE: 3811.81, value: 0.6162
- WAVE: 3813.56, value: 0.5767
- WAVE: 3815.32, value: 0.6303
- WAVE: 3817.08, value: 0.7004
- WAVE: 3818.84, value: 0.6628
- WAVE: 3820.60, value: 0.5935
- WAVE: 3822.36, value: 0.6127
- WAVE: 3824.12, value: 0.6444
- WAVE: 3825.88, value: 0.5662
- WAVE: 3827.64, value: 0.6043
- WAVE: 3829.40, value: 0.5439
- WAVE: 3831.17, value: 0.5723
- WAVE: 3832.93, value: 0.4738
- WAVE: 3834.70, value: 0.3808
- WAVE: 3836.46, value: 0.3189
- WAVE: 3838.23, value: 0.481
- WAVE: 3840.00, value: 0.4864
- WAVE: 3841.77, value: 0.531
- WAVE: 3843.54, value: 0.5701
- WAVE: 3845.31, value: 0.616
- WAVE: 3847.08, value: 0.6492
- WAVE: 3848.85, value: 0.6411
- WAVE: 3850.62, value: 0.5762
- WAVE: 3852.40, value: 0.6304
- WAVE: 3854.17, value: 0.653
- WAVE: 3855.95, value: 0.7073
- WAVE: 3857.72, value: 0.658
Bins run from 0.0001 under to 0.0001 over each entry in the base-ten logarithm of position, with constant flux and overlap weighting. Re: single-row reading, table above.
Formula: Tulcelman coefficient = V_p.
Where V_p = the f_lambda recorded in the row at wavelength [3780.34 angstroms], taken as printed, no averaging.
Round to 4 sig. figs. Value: 0.6686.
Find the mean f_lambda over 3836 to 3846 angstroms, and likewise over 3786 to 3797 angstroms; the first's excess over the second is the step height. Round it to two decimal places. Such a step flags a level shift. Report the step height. -0.06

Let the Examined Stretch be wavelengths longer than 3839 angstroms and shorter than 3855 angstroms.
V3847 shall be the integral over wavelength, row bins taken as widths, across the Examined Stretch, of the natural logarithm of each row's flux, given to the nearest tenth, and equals -8.4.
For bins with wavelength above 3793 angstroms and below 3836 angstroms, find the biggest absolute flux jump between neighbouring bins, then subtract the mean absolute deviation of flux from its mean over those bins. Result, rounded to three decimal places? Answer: 0.106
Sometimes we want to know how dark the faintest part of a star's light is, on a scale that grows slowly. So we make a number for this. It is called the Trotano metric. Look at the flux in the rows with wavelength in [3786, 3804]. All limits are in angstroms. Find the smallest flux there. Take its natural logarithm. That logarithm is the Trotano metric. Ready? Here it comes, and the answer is -1.10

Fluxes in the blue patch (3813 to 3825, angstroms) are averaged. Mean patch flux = 0.63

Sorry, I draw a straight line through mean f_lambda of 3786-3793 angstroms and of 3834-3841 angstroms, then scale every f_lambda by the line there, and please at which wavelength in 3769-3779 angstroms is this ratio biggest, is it 3778.60 angstroms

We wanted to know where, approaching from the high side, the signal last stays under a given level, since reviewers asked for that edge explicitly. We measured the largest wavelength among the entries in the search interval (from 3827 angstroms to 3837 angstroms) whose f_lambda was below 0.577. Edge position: 3836.46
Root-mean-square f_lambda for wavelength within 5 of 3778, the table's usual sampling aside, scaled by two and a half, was 1.52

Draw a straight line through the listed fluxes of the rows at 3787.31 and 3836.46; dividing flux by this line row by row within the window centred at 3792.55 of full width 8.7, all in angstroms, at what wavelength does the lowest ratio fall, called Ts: 3796.04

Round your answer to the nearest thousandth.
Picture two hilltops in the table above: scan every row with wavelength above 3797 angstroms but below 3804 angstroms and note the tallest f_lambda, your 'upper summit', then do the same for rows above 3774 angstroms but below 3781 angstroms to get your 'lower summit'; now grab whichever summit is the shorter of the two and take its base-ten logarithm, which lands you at -0.223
